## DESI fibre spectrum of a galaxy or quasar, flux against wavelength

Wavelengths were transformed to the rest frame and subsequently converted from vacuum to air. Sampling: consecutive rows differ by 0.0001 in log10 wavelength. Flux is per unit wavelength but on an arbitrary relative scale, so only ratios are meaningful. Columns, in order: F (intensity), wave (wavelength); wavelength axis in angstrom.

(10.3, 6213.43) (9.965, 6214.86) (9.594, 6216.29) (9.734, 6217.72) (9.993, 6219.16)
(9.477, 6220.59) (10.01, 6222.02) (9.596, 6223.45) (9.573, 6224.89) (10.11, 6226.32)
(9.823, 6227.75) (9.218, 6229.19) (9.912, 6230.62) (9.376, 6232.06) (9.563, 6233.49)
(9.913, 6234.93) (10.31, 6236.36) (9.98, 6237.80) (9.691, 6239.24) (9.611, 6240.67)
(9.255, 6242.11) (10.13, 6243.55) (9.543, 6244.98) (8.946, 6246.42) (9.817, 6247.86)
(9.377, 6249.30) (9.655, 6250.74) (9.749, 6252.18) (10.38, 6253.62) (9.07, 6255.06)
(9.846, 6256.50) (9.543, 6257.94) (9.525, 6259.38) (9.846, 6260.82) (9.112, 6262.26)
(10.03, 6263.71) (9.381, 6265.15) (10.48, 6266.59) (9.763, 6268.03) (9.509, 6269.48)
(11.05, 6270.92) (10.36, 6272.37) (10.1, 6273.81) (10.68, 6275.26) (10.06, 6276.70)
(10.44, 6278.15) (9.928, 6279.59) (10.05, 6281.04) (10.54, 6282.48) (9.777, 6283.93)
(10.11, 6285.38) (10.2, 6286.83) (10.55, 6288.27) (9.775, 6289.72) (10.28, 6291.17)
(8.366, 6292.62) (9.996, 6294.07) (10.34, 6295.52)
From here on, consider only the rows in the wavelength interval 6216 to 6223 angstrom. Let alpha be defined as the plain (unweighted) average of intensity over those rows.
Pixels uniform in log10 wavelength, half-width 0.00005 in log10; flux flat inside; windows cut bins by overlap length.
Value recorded 9.8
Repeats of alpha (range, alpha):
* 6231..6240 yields 9.8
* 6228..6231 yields 9.6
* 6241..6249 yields 9.5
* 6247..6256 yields 9.7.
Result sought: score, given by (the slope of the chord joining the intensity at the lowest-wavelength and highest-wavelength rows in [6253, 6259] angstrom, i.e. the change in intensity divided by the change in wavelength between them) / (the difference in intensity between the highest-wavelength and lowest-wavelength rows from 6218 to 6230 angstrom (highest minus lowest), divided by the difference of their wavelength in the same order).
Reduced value 2.5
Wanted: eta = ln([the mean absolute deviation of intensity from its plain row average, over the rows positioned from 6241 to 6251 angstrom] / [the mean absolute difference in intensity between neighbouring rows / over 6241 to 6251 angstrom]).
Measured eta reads -0.74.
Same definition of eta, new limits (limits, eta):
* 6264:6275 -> -0.49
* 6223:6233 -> -0.59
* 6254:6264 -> -0.56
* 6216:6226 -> -0.60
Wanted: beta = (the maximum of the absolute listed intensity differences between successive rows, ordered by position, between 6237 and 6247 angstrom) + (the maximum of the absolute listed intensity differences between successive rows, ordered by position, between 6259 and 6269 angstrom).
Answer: 1.97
